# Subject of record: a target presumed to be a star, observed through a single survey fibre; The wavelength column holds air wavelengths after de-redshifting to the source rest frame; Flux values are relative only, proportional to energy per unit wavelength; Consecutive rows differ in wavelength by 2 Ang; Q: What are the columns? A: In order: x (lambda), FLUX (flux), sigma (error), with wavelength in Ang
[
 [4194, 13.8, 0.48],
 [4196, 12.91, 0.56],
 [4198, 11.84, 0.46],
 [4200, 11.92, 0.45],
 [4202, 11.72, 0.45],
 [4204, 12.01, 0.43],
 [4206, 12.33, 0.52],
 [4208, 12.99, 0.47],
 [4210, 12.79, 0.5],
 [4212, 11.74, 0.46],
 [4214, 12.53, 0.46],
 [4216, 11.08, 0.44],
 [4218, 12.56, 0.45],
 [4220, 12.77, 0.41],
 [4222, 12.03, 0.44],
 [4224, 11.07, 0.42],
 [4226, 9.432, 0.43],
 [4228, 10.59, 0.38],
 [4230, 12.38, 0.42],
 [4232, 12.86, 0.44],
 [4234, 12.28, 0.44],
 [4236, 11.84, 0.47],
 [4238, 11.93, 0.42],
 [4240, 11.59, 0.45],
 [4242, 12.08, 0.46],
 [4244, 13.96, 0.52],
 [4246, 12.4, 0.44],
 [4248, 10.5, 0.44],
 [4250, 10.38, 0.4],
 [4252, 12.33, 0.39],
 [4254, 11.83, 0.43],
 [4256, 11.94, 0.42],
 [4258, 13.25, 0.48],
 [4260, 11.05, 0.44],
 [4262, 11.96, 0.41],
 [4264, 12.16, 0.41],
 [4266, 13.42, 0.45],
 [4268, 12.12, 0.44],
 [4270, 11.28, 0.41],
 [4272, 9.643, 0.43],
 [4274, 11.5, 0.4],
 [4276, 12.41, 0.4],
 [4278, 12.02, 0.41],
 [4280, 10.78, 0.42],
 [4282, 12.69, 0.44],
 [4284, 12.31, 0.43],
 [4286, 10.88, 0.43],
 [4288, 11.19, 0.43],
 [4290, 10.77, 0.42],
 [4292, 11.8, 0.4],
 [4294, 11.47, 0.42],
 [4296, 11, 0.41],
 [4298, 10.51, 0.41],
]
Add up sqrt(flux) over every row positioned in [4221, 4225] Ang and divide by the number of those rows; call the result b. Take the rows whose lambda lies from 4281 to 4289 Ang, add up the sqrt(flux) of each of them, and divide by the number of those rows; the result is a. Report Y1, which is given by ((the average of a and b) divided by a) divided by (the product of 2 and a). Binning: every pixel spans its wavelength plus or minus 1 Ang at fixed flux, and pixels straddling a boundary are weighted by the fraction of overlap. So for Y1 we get 0.145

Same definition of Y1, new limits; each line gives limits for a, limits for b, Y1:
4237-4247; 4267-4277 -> 0.139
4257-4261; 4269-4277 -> 0.141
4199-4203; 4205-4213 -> 0.147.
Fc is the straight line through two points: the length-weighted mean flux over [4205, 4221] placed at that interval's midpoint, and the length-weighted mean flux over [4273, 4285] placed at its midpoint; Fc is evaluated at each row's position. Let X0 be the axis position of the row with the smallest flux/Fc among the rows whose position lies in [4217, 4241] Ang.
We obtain 4226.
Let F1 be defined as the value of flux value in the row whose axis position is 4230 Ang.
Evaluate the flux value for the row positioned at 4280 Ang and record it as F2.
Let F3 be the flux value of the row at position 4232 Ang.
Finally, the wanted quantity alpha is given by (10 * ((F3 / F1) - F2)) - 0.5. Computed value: -98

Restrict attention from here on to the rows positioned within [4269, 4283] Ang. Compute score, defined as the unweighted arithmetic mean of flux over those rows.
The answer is 11.5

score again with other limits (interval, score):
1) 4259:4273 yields 11.7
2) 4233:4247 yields 12.3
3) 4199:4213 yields 12.2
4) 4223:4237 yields 11.5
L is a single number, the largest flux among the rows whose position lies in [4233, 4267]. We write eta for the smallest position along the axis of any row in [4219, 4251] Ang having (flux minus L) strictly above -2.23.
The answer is 4220 Ang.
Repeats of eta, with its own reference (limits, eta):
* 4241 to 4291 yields 4242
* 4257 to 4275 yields 4258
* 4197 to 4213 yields 4198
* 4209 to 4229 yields 4210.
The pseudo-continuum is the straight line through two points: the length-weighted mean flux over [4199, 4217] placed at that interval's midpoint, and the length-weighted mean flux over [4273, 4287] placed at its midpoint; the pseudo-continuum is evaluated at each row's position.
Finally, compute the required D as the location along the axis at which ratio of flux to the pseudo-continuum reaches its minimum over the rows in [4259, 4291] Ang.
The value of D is 4272 Ang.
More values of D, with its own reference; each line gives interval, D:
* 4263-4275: 4272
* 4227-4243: 4228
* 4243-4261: 4250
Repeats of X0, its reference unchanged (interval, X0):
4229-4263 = 4250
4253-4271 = 4260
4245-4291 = 4272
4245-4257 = 4250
